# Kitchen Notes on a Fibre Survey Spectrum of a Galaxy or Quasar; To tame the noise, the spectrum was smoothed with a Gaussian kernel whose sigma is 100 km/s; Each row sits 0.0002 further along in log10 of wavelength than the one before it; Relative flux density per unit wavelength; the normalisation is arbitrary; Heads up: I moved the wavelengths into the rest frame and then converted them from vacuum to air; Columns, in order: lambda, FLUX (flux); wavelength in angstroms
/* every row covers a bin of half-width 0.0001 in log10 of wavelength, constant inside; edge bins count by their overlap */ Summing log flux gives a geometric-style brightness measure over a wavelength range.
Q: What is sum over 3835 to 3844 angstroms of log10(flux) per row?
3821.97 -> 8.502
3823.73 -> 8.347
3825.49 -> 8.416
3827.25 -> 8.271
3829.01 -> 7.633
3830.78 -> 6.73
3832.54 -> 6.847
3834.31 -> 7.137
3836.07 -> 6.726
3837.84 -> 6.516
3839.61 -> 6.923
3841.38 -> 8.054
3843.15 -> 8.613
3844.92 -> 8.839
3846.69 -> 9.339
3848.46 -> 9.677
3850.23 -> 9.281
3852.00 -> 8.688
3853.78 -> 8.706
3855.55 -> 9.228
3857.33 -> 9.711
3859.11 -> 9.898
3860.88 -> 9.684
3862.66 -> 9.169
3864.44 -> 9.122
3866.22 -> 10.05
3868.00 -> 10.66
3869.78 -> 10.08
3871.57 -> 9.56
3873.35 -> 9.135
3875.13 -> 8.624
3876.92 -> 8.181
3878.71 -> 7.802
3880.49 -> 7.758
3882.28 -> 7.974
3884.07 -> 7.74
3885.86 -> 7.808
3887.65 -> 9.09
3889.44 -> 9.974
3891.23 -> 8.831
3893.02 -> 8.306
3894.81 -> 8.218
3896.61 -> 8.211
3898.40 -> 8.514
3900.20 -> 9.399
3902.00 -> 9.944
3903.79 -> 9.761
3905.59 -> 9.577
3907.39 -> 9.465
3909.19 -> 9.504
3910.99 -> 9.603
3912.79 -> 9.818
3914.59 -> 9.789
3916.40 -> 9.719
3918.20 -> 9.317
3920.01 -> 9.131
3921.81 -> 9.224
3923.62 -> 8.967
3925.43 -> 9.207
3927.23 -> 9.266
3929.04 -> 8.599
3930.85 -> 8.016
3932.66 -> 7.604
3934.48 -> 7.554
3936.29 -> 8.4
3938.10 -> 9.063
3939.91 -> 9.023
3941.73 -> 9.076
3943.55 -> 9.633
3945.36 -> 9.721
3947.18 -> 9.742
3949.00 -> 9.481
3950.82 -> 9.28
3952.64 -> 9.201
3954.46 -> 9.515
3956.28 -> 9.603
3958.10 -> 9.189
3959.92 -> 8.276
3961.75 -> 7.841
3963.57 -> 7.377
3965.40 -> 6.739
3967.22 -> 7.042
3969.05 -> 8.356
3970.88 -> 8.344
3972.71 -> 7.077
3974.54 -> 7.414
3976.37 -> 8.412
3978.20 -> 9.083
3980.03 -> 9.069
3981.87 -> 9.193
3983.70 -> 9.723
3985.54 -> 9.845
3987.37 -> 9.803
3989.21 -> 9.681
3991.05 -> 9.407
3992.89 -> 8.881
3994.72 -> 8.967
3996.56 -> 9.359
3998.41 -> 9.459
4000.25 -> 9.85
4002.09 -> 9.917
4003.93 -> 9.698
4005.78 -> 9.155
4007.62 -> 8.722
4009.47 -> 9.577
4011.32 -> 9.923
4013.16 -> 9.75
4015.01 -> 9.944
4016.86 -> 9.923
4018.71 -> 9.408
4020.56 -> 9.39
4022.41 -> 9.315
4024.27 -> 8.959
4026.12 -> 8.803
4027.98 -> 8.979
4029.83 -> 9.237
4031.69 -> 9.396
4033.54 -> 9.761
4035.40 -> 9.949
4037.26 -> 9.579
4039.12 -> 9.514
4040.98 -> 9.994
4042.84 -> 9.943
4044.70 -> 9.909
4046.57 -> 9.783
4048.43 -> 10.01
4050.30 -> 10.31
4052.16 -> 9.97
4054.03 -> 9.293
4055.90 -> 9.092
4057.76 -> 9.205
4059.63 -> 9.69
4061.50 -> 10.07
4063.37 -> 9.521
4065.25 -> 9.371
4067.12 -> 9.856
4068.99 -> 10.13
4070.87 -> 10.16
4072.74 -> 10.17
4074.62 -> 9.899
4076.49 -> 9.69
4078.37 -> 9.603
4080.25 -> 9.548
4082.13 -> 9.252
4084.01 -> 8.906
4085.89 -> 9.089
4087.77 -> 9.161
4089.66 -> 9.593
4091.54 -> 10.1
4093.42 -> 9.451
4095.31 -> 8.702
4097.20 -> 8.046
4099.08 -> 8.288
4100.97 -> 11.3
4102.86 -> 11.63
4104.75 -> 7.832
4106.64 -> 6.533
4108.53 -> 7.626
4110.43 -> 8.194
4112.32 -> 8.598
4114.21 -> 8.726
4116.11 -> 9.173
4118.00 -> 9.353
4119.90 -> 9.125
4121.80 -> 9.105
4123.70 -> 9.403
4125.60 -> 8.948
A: 4.3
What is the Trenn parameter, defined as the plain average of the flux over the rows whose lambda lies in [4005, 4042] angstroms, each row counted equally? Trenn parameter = 9.5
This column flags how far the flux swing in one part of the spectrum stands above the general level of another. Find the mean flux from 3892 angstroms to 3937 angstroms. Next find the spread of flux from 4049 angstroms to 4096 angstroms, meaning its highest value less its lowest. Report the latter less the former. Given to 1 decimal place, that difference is -7.4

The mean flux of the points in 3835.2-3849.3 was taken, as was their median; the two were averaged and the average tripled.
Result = 25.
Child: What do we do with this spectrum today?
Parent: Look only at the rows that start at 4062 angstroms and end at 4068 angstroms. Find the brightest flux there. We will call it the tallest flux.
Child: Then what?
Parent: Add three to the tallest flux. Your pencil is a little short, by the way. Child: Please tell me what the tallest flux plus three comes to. 12.9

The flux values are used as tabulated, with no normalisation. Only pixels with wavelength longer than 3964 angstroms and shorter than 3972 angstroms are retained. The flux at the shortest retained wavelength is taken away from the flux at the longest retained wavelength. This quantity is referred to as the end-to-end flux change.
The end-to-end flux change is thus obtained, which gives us 1.6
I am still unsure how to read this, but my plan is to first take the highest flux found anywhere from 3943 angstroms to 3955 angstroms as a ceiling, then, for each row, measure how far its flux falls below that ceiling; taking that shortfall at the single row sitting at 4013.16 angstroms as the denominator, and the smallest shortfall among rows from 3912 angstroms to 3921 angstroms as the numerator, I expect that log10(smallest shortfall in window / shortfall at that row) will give 1.0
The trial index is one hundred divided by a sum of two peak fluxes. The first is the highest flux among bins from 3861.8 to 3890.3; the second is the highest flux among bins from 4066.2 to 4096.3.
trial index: 4.80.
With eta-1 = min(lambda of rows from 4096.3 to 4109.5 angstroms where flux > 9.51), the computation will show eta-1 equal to 4100.97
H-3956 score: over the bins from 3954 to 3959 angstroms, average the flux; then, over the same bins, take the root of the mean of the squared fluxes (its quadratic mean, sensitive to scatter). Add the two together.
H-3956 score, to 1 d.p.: 18.9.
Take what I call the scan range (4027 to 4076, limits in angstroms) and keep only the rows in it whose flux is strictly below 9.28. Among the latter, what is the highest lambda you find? 4057.76 angstroms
